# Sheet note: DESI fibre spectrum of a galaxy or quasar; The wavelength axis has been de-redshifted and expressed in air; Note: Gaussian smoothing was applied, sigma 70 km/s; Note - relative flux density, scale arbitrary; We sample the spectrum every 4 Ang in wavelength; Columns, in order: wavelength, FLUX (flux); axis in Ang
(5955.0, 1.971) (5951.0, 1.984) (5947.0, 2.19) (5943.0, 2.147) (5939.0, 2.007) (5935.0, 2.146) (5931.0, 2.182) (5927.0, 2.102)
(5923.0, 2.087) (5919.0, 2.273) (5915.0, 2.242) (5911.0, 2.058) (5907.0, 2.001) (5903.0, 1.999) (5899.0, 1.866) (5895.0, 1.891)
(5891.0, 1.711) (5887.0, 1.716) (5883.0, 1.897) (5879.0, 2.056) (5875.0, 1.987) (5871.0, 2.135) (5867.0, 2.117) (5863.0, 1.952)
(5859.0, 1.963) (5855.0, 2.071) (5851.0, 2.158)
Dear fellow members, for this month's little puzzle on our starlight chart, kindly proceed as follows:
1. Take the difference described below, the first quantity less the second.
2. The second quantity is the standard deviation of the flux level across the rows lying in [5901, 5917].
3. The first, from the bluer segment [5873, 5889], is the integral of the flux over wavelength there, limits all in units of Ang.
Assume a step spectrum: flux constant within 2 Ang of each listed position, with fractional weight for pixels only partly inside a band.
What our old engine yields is 30.5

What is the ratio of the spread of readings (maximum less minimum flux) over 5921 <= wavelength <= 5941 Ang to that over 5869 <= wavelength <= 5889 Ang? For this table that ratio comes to 0.42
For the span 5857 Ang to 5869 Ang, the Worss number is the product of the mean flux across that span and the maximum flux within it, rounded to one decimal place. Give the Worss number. 4.3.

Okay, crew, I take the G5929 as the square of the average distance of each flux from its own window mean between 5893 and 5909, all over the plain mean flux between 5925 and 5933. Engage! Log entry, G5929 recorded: 0.002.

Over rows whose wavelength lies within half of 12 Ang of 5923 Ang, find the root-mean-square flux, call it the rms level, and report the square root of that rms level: 1.47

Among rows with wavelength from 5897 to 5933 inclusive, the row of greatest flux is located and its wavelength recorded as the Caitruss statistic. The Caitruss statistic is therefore 5919.0 Ang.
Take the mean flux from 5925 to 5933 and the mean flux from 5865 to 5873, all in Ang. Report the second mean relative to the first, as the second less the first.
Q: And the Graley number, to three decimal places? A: -0.016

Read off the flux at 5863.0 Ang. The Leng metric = 1.952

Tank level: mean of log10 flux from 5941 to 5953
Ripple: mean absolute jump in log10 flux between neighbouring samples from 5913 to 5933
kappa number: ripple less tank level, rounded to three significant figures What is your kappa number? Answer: -0.308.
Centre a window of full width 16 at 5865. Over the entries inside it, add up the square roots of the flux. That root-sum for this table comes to 5.71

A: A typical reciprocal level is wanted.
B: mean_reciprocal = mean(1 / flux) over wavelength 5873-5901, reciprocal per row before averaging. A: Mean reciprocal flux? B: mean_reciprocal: 0.536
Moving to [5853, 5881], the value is 0.491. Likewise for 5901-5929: 0.475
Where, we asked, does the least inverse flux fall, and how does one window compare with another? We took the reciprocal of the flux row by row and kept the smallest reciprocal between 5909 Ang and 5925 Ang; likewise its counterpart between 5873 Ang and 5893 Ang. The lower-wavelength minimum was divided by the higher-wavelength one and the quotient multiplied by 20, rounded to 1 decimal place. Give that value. 22.1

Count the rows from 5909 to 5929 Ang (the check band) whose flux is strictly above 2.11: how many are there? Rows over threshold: 2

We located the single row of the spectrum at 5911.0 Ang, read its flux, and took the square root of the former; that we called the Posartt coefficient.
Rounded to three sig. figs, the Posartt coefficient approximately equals 1.43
